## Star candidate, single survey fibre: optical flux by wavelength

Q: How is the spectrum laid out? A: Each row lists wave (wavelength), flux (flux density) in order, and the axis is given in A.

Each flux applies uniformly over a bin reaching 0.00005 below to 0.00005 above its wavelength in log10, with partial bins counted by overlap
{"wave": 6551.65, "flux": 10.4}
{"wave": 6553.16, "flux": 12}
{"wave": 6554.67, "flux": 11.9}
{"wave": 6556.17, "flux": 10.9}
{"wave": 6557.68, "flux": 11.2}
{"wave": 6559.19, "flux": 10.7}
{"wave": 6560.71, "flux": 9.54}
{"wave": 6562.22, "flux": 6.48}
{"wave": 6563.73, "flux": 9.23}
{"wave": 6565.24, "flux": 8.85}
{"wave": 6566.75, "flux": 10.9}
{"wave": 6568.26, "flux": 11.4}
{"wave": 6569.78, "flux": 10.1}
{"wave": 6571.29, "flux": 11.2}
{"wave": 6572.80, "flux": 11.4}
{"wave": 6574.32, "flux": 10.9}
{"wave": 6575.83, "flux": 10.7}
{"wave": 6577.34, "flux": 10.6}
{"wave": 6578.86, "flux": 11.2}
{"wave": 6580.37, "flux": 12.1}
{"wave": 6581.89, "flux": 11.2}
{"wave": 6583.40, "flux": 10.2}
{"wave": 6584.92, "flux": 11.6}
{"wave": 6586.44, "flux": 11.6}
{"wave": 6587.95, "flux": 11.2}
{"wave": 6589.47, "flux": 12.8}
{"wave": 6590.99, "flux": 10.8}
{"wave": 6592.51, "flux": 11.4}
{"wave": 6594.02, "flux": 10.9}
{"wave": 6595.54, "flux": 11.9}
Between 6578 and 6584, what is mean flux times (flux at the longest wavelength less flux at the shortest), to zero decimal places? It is -11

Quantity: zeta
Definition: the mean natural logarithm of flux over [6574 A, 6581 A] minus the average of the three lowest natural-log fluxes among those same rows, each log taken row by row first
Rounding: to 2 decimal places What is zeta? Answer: 0.03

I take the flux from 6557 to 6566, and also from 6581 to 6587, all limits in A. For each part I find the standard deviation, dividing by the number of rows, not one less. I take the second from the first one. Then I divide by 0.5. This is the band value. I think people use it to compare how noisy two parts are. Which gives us 1.9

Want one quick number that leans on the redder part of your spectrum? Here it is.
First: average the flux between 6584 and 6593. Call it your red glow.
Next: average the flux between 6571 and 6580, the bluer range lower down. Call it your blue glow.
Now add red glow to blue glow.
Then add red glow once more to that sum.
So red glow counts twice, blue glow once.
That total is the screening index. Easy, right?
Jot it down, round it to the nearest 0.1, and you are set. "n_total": 34.1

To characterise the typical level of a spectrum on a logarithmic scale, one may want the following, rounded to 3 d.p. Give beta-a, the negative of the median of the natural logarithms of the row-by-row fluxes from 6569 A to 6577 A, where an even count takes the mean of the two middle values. -2.389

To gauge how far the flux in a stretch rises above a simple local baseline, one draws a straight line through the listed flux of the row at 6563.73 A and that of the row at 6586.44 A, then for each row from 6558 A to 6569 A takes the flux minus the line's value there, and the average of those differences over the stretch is 0.4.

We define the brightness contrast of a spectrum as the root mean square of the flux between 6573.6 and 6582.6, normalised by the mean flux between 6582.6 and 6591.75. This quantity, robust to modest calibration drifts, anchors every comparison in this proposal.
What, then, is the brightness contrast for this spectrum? 0.98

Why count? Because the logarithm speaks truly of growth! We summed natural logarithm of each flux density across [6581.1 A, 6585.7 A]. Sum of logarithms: 7.19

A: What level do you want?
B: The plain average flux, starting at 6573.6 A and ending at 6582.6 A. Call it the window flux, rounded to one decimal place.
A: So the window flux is 11.1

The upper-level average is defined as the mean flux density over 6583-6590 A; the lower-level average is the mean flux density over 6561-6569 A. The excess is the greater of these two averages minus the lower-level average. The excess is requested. 2.1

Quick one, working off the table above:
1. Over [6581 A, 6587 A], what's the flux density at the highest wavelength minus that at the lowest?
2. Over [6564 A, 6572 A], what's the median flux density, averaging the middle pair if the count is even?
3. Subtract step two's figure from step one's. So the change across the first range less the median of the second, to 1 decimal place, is -10.5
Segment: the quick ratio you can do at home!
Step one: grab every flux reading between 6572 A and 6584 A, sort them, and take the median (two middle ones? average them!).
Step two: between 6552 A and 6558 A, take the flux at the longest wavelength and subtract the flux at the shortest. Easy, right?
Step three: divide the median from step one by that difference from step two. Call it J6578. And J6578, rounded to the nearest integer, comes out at -14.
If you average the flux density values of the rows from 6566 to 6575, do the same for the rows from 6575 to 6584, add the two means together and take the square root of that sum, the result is 4.69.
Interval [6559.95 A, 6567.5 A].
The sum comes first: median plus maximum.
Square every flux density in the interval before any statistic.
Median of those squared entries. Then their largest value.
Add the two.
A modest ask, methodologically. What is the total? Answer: 204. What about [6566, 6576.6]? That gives 249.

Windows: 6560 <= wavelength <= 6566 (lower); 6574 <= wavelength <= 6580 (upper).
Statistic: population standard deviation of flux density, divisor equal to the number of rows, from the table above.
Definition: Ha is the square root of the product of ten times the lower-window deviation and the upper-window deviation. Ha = 1.7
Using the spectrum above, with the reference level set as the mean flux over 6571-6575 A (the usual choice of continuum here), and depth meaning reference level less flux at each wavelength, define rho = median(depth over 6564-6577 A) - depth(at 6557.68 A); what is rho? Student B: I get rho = 0.30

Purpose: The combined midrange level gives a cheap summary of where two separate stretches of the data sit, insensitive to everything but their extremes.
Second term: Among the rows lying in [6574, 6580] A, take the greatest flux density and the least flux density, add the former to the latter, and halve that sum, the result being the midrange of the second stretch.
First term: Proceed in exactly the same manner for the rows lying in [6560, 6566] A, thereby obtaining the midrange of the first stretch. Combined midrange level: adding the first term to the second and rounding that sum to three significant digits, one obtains 18.9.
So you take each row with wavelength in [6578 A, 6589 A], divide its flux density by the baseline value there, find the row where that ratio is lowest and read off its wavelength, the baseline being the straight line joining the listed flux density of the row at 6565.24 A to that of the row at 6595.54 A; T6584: 6583.40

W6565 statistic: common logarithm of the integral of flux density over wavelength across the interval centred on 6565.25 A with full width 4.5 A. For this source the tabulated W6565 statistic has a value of 1.6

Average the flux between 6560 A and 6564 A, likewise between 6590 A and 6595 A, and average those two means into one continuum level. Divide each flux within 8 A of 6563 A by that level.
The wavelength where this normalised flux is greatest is 6568.26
